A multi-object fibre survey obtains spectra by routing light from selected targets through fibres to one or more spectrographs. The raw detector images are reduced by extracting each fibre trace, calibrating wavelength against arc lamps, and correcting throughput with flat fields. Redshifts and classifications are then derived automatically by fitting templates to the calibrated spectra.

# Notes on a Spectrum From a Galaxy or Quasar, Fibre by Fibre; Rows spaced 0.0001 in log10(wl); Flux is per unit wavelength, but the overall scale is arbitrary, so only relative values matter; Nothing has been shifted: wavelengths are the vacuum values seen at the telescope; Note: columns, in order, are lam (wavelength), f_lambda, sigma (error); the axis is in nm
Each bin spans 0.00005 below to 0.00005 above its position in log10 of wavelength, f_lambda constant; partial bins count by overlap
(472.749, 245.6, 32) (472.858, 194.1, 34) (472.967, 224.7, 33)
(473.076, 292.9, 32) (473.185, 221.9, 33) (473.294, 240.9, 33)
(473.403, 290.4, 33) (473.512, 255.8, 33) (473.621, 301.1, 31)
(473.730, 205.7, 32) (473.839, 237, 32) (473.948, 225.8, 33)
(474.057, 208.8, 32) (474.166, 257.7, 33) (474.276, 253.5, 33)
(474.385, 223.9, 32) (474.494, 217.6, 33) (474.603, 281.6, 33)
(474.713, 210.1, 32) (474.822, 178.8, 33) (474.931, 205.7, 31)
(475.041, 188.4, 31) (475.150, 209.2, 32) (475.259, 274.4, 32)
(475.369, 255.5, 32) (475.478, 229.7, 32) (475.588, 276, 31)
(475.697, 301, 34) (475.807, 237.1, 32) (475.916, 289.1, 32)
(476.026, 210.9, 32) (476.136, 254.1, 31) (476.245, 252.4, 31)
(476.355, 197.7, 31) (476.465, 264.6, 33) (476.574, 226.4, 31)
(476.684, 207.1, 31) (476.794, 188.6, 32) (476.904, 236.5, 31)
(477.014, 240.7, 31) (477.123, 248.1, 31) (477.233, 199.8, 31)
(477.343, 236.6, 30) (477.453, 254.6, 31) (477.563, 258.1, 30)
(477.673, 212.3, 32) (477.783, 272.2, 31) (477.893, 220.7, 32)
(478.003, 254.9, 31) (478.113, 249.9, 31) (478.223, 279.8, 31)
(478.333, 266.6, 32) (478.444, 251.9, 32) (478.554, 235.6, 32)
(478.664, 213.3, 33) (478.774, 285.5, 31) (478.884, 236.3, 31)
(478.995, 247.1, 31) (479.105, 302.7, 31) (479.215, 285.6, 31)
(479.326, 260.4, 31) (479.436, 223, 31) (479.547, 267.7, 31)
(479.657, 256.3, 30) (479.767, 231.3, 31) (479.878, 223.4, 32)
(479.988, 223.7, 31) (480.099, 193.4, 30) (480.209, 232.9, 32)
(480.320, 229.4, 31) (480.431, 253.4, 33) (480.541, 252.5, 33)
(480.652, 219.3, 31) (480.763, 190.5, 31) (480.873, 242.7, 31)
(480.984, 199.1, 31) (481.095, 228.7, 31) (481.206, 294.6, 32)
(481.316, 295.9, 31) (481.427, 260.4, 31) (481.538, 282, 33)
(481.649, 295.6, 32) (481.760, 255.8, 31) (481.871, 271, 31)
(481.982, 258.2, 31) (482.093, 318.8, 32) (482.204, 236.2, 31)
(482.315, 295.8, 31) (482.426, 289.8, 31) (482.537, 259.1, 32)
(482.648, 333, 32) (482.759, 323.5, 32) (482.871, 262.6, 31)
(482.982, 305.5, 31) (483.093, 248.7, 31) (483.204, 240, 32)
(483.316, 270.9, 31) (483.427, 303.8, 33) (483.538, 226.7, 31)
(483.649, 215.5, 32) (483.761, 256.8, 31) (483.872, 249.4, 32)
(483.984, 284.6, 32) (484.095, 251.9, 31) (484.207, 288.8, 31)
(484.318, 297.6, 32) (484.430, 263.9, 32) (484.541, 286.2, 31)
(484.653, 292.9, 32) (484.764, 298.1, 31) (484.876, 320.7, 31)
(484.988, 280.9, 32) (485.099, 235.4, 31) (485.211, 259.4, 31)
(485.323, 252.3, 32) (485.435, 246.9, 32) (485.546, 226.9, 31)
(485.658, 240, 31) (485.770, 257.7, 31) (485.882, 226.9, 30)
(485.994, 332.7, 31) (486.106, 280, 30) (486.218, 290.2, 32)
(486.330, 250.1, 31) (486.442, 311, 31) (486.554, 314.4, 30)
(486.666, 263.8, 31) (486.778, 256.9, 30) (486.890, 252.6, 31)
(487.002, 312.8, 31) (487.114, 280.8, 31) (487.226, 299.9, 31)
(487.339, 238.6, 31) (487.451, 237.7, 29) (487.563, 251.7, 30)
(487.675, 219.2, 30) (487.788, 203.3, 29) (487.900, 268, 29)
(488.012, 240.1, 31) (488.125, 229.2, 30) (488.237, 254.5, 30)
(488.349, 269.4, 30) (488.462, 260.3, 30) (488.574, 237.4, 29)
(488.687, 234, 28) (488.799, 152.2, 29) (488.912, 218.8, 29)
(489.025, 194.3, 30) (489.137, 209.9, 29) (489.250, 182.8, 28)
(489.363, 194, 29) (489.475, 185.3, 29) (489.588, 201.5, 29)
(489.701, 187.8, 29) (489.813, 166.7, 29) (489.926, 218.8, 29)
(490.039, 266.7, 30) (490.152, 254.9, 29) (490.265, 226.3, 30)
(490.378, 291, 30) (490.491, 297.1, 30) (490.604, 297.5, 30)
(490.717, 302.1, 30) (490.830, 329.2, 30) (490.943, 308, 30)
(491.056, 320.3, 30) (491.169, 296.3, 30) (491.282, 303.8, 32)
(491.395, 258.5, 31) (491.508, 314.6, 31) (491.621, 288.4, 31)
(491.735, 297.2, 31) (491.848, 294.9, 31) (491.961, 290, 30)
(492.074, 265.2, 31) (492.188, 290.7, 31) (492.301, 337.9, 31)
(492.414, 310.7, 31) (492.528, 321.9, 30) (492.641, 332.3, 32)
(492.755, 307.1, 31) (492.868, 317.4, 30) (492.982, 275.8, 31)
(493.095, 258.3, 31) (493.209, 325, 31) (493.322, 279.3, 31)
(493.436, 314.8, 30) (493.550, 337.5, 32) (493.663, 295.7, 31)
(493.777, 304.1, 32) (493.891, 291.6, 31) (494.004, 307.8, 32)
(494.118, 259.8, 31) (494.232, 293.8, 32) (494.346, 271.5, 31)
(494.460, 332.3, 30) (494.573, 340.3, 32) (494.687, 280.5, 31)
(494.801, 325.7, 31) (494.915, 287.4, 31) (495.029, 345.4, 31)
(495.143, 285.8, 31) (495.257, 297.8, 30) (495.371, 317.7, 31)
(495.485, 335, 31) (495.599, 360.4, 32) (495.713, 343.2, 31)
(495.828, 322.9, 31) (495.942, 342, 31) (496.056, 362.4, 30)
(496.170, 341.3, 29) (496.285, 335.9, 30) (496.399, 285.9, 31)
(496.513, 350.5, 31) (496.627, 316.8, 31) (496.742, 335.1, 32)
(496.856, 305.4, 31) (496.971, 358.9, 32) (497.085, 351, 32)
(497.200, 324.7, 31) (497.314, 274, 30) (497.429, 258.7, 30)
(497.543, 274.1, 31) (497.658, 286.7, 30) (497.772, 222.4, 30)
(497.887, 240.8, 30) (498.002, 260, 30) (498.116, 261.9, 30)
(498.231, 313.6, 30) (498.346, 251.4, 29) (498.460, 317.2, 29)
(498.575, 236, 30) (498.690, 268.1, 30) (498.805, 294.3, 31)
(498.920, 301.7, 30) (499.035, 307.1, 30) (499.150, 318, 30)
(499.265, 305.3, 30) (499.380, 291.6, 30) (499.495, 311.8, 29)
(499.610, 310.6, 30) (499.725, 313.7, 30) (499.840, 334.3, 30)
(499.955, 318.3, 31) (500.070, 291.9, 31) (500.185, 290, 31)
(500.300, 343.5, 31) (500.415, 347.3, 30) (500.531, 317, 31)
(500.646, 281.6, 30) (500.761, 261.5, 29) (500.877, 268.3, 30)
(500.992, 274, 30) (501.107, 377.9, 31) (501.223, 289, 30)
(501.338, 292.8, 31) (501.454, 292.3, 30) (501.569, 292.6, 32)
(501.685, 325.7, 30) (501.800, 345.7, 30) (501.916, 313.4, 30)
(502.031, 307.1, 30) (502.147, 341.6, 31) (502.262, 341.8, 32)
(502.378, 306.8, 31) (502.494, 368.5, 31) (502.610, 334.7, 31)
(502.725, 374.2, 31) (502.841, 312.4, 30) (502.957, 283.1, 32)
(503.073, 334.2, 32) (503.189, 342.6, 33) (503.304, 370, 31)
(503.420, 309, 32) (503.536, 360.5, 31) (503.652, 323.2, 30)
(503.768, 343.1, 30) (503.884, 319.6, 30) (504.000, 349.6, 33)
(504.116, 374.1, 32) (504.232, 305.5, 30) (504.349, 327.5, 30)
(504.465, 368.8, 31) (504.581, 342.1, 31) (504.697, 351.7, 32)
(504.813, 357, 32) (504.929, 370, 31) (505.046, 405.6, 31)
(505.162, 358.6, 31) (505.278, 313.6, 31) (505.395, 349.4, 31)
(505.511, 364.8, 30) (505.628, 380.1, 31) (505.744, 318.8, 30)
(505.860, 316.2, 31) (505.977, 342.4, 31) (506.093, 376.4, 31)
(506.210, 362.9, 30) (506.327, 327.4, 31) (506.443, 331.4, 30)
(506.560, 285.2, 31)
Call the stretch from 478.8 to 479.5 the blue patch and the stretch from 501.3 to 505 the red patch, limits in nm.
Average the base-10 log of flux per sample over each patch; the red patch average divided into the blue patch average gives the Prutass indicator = 0.956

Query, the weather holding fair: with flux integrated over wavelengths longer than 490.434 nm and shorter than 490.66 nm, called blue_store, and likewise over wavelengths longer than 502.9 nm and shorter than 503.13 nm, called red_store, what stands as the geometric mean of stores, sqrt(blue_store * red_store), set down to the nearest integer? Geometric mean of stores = 69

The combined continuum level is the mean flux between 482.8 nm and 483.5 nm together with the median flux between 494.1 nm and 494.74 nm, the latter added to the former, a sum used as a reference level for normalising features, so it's 559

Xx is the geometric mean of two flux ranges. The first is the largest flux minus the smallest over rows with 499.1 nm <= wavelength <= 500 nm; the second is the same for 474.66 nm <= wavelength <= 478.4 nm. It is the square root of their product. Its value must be 72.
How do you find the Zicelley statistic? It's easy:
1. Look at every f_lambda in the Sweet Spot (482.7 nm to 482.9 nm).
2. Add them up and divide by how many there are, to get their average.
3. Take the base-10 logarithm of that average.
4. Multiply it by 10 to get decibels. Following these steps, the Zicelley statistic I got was 24.7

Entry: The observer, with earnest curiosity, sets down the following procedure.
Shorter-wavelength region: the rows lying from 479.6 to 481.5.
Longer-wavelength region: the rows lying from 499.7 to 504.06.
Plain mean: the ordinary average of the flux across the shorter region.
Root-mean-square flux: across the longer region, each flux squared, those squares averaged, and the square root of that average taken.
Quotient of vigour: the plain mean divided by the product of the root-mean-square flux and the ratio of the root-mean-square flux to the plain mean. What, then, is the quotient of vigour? 0.54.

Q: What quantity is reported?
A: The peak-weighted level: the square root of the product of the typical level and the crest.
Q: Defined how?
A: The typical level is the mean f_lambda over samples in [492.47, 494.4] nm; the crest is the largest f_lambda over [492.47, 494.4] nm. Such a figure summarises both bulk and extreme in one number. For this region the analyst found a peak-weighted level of 318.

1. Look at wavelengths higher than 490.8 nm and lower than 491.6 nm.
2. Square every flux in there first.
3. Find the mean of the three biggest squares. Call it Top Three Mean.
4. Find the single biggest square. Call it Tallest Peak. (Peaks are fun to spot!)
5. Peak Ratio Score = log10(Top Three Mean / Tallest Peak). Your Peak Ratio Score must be -0.021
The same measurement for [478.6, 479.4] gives -0.033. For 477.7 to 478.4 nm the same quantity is -0.022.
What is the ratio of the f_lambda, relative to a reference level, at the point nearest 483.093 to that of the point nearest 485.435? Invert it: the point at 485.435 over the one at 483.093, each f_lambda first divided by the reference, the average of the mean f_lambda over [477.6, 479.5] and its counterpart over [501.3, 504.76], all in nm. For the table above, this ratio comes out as 0.99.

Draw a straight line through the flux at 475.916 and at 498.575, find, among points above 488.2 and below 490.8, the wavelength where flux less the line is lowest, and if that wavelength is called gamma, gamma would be 488.799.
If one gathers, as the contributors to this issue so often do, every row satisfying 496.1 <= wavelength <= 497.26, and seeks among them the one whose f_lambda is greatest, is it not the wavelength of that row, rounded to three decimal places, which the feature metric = 496.971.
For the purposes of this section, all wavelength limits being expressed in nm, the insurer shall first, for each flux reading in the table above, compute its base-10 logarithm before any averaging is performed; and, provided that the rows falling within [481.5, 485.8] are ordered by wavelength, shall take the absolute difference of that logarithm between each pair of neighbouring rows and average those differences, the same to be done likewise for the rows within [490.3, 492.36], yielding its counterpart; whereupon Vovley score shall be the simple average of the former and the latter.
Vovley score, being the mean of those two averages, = 0.039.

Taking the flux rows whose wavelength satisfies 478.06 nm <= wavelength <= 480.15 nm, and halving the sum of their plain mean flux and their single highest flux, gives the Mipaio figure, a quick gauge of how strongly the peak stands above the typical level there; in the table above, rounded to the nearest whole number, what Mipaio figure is 276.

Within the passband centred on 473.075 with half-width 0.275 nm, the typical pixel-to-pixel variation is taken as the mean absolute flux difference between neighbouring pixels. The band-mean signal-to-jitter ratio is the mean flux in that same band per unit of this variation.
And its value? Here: 5.0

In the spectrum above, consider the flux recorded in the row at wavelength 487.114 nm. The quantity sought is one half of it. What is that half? 140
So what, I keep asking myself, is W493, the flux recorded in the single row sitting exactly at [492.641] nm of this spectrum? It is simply 332.3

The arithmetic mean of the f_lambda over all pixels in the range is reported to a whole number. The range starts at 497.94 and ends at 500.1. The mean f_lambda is 295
